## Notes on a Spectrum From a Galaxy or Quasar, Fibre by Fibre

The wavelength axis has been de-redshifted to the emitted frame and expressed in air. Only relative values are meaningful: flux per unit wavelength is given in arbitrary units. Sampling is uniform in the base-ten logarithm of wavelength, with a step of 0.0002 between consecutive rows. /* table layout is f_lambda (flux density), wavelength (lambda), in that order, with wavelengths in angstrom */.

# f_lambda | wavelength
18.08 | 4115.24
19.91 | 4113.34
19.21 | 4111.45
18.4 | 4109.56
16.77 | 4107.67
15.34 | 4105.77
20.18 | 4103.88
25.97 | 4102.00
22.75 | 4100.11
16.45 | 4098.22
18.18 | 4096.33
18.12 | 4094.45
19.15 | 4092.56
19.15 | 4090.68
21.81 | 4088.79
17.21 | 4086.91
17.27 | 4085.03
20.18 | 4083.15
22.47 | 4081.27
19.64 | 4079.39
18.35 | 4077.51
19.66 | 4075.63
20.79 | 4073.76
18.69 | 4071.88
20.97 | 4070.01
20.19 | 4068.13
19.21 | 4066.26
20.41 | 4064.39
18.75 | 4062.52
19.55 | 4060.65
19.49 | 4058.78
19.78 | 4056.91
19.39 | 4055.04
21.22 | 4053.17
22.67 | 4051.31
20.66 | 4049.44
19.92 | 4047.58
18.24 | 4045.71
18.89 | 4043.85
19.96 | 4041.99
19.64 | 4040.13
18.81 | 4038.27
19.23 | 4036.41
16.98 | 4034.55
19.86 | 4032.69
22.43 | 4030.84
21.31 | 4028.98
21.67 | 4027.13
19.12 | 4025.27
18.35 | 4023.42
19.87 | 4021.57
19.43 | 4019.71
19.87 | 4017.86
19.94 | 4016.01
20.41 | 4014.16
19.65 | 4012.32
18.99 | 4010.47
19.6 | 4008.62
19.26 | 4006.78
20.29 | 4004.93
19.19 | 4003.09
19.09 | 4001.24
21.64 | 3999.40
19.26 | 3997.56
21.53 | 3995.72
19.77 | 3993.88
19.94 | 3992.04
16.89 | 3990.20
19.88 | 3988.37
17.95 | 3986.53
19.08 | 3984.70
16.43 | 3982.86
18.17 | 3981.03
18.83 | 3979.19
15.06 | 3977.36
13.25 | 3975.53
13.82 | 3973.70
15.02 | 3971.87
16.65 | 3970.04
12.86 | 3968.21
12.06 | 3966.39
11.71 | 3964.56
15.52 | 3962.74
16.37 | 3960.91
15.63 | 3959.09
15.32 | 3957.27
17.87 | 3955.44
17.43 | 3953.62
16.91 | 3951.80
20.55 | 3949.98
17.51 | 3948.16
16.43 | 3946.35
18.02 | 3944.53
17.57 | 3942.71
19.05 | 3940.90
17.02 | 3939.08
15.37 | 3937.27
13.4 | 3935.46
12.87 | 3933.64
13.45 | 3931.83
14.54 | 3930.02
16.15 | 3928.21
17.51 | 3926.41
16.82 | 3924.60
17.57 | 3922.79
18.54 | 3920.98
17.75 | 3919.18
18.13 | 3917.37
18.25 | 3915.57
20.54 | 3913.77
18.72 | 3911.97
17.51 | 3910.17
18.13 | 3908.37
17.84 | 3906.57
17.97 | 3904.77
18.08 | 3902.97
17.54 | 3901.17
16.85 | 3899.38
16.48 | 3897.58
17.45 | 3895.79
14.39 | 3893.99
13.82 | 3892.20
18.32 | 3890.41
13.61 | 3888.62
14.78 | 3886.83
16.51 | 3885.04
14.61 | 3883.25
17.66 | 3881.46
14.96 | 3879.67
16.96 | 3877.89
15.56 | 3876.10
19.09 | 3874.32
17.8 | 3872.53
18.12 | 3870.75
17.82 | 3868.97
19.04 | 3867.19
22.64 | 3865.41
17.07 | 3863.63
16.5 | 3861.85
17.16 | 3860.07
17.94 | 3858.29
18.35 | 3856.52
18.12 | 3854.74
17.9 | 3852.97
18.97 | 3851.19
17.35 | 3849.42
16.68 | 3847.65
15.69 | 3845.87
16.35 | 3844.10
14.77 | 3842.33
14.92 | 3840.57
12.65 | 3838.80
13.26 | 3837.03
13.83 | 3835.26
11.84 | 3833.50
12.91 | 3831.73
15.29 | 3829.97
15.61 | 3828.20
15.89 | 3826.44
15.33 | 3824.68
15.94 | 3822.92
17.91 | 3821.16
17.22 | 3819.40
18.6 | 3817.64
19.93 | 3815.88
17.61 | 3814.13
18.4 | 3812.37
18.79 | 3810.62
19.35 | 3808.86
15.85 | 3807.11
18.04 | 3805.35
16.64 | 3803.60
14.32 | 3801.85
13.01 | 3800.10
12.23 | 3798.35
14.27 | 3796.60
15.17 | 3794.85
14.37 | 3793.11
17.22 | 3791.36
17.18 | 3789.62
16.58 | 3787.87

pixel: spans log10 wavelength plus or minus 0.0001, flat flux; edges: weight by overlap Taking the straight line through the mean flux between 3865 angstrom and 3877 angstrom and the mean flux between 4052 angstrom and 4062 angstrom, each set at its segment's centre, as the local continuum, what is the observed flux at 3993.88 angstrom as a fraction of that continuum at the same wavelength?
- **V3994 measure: 1.02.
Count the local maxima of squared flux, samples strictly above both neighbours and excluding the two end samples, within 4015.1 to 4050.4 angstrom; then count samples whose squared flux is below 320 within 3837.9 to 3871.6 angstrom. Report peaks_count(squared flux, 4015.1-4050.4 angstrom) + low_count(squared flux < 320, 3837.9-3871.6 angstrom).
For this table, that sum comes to 16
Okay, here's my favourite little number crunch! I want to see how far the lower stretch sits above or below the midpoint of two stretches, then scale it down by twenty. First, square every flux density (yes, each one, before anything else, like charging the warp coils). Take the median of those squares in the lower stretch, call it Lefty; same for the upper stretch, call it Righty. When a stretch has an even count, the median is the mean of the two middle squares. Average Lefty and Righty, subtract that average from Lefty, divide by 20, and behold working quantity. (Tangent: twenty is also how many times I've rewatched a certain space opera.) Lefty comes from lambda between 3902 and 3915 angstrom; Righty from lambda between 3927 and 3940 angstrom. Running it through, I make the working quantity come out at 2.9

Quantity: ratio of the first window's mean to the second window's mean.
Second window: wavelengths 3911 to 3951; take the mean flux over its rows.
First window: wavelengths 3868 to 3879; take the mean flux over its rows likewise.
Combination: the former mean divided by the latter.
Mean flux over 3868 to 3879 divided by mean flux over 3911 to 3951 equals 1.03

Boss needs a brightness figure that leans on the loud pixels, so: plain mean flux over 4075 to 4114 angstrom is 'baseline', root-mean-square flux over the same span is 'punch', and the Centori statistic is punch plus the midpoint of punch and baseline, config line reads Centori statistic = 38.9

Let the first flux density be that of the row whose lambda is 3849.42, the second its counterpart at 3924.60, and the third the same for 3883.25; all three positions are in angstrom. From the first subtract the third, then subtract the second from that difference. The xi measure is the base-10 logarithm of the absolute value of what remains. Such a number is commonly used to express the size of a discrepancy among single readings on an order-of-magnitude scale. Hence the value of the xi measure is 1.15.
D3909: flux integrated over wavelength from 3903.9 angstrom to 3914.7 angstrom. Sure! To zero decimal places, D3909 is 199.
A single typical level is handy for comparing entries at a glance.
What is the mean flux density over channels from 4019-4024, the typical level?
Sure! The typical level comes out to 19.2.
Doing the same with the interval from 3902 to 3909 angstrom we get 18.0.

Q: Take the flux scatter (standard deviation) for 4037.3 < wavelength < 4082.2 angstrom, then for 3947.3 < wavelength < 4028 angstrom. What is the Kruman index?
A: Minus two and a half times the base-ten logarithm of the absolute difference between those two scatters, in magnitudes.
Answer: -0.4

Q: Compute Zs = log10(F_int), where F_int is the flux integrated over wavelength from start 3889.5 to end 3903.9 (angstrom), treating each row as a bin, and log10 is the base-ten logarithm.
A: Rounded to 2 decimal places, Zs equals 2.38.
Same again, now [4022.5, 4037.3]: 2.47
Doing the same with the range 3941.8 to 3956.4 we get 2.41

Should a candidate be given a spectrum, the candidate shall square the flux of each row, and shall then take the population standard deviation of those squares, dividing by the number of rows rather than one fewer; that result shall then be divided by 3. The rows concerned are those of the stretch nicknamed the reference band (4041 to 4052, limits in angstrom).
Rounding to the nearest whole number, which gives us 19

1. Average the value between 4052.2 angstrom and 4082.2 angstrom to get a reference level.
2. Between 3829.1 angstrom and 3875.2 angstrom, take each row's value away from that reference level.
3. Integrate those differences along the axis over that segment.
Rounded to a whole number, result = 152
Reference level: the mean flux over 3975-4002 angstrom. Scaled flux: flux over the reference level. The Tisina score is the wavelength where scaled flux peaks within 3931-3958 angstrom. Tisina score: 3949.98 angstrom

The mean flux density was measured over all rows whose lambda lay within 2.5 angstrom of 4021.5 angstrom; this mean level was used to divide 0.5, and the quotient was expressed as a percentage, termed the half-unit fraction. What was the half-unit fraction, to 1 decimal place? 2.6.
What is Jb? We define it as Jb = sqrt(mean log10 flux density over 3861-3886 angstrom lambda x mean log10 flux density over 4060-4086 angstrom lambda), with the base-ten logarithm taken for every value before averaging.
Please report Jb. 1.27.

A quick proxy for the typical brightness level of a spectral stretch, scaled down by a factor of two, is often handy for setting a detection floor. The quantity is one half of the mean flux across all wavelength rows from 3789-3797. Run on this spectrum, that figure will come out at 7.8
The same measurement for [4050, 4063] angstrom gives 10.1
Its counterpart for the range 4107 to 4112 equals 9.1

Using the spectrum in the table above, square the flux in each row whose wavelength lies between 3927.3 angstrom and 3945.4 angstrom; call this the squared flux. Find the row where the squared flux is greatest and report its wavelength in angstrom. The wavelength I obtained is 3940.90 angstrom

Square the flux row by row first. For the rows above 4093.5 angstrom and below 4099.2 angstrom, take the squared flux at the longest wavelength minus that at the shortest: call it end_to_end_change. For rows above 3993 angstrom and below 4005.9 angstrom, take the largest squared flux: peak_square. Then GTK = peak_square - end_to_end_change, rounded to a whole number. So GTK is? 526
